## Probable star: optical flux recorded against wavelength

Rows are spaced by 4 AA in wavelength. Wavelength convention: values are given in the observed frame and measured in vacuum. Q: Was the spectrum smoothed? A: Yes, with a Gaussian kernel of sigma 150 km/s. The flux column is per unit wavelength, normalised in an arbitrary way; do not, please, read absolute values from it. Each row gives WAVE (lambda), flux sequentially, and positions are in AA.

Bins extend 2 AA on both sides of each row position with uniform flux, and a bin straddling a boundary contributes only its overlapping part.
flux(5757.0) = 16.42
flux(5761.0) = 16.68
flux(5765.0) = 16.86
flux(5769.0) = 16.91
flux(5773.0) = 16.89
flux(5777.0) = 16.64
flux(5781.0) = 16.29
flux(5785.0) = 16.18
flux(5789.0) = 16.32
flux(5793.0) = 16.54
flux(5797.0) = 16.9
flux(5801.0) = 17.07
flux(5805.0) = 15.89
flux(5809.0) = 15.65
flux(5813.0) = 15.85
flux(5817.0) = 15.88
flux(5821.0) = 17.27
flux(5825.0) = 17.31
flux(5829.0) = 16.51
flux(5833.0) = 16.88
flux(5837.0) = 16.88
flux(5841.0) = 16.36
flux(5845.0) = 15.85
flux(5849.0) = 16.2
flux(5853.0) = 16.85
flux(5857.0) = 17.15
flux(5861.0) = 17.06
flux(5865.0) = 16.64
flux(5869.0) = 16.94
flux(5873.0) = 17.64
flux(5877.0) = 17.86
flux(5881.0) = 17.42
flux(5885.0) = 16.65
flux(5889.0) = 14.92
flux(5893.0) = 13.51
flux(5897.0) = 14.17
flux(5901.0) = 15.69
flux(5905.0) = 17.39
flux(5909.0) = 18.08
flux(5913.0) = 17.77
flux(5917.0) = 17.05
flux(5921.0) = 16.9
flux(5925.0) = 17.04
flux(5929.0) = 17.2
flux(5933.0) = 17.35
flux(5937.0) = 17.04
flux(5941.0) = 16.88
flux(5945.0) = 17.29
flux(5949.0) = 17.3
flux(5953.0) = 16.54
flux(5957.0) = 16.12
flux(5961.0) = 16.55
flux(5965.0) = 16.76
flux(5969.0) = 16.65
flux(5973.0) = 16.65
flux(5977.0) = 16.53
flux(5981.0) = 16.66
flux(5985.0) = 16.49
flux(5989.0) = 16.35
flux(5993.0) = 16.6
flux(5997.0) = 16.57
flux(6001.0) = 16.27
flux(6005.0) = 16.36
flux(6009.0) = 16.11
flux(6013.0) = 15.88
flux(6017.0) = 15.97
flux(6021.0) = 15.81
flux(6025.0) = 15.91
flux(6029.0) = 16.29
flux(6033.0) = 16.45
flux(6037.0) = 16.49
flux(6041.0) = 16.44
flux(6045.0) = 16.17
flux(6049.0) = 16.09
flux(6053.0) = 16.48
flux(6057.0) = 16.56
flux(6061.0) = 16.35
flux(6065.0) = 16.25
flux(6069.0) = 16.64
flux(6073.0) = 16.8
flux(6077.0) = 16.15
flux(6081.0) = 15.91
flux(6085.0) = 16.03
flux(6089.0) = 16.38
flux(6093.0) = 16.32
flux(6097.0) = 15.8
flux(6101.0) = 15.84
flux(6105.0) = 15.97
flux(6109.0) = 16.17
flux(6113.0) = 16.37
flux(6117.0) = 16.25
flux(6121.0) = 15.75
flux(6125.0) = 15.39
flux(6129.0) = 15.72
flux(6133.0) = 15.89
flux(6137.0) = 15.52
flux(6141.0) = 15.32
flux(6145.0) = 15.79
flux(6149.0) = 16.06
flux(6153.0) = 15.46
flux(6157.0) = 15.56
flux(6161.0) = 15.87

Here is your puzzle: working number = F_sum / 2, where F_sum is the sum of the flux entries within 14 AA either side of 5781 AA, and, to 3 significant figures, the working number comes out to 57.9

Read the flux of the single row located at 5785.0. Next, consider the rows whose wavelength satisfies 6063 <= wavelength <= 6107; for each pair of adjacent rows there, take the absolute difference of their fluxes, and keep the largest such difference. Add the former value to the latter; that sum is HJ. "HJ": 16.8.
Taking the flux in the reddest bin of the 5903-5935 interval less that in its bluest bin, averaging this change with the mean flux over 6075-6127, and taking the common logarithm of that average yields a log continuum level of 0.903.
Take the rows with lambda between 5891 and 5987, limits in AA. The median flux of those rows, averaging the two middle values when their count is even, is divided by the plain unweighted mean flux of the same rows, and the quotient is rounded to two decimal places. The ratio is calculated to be 1.01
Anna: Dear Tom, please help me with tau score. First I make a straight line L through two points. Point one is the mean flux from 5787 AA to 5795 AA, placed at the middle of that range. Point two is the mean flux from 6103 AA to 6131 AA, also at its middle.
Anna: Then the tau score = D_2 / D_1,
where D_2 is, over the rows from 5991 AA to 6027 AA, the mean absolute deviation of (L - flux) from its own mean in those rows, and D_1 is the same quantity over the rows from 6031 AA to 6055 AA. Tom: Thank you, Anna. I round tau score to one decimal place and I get 1.7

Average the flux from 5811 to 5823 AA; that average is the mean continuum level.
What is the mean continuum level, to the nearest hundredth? 16.33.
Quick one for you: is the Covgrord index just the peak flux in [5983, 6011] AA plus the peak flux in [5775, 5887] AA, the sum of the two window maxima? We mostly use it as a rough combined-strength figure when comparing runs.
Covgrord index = 34.5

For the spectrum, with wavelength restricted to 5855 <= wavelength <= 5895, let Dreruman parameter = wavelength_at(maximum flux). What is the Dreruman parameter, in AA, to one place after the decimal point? 5877.0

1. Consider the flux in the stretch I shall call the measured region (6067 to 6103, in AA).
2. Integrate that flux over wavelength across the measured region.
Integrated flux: 583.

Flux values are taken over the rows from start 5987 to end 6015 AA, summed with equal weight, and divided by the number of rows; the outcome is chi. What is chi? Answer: 16.31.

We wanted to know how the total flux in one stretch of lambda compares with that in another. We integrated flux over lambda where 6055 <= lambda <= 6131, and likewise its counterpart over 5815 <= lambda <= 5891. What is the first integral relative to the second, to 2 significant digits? 0.96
